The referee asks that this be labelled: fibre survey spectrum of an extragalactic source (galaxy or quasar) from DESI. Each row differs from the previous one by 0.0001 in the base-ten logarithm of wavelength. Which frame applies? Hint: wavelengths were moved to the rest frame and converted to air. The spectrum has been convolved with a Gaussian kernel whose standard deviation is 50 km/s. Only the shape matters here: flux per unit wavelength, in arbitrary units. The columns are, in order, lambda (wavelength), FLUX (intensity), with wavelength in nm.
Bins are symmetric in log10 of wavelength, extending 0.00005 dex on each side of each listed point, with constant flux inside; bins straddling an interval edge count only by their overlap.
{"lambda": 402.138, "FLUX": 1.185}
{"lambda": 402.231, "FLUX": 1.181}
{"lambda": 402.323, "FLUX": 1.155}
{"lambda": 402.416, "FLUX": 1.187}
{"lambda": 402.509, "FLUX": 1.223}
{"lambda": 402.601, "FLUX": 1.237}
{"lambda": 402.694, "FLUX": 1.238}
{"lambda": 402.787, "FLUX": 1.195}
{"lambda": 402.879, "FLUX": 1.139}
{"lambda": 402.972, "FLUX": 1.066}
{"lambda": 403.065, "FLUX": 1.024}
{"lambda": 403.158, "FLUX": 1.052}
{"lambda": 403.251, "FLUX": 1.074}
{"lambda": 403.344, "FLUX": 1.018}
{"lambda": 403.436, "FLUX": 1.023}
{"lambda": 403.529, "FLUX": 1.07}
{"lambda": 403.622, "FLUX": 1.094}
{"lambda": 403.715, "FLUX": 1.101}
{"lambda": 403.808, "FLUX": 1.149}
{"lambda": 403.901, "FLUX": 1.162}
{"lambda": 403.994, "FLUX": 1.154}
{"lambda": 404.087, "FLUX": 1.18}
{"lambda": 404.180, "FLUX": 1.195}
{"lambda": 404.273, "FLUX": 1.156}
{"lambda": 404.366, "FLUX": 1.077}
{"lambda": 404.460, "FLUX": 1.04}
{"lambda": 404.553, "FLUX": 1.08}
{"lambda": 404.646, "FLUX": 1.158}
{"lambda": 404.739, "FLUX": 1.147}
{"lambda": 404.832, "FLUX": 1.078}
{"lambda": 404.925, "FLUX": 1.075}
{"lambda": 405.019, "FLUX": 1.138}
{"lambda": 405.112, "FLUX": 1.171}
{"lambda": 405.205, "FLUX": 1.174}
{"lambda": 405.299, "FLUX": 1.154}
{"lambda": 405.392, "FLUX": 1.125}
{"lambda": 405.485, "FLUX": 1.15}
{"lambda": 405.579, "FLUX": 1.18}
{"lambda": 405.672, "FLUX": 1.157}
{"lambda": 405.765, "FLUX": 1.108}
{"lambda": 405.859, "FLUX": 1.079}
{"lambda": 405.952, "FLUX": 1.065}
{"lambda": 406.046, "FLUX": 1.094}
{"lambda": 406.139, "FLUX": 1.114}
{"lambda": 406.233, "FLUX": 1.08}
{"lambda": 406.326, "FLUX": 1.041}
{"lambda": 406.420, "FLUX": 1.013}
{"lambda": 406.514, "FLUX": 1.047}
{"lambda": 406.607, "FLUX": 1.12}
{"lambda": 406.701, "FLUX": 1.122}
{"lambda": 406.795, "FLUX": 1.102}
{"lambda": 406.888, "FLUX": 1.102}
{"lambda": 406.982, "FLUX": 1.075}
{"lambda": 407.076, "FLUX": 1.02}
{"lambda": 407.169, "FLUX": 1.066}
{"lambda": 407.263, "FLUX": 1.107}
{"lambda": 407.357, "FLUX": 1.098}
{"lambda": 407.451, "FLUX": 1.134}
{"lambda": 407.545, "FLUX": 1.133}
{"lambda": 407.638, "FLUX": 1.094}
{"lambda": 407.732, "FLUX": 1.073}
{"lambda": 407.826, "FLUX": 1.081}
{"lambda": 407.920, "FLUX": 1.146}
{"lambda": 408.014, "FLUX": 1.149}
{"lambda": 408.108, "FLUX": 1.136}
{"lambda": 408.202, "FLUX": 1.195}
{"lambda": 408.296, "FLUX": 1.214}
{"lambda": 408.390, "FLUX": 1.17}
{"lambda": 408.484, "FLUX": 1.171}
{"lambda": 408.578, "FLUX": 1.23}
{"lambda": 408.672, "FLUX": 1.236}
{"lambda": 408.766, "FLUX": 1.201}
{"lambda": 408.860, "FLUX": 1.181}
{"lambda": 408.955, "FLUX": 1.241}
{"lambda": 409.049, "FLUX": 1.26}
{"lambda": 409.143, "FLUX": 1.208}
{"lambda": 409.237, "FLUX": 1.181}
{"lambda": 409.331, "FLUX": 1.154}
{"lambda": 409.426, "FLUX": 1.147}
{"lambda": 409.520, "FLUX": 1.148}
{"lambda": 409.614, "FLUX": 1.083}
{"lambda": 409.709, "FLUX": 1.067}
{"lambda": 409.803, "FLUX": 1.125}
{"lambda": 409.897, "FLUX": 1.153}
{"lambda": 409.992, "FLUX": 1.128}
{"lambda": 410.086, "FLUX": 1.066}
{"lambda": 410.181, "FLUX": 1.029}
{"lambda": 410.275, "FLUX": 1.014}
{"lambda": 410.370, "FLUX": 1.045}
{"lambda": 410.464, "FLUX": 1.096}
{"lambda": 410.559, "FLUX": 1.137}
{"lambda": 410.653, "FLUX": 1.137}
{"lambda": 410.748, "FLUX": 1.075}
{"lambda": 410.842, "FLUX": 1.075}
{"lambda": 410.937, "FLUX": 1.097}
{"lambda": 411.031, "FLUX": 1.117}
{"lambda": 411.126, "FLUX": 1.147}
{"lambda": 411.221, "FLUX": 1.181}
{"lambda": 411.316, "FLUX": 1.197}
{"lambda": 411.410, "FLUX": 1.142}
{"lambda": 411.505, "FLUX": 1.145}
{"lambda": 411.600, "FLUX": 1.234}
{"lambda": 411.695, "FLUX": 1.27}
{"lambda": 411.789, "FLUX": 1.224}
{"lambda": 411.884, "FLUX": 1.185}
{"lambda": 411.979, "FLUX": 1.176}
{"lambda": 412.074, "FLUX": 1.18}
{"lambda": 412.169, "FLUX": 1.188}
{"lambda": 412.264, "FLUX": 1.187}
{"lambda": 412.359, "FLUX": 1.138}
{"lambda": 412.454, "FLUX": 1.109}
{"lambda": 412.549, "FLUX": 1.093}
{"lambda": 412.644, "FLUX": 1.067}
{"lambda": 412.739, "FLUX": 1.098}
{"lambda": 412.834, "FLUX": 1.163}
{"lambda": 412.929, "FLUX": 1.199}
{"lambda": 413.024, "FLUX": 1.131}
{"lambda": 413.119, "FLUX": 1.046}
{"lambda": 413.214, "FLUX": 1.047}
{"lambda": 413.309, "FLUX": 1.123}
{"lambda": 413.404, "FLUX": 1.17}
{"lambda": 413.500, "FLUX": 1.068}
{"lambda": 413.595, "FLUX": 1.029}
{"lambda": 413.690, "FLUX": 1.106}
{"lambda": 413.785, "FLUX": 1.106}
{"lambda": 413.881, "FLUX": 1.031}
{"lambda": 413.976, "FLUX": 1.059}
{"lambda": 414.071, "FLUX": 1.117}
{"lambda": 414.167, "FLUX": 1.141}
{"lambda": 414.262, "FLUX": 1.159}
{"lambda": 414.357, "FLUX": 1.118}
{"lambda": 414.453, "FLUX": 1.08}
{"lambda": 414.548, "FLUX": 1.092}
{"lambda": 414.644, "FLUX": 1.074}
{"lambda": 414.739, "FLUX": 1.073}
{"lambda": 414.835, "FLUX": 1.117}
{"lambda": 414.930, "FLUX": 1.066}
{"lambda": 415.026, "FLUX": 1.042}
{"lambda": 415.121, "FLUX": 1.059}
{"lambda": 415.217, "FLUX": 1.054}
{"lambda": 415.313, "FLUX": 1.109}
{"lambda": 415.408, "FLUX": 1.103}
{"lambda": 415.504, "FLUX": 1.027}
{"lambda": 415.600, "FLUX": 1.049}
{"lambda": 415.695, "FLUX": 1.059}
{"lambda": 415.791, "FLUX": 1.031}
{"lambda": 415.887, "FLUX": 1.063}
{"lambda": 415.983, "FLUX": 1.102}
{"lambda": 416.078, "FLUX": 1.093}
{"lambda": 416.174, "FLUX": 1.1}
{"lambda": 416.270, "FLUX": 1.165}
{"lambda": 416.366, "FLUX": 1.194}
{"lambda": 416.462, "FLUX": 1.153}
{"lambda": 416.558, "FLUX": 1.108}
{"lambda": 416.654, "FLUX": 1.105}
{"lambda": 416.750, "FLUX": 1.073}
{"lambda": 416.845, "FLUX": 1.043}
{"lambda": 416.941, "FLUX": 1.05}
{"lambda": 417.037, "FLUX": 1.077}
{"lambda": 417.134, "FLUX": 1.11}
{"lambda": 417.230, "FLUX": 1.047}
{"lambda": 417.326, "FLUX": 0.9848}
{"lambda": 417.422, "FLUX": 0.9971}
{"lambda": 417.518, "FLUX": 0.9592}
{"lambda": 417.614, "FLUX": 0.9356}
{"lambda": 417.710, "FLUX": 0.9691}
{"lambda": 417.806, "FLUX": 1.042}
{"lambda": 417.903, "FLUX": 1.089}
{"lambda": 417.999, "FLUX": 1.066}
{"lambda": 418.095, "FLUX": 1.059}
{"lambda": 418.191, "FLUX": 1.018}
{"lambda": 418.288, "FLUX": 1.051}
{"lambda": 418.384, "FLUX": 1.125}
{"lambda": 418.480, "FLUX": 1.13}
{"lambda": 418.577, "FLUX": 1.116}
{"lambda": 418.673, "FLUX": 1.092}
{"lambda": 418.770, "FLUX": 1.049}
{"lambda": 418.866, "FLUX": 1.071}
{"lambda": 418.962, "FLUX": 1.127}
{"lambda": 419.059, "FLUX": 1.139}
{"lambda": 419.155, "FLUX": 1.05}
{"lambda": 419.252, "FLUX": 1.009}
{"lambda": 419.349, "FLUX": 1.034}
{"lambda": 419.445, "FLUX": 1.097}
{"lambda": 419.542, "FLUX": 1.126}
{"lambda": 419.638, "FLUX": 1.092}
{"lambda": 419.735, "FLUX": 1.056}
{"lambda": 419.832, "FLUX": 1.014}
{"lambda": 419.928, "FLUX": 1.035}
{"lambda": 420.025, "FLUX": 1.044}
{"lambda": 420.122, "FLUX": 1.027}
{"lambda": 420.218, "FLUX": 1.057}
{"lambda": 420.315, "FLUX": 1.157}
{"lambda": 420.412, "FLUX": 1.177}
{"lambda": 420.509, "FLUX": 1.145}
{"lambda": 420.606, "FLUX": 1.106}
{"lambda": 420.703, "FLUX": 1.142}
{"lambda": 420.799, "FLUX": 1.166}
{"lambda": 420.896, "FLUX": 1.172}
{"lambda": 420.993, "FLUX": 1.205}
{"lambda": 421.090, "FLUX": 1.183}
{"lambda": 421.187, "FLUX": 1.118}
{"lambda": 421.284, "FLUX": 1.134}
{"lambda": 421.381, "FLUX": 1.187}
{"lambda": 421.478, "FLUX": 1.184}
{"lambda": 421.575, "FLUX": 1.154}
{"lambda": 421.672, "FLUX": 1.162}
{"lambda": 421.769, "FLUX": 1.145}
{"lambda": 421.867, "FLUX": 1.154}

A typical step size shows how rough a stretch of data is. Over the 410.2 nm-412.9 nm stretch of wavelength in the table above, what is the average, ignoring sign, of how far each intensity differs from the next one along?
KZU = 0.0301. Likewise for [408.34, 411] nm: 0.0306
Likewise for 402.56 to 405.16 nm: 0.0358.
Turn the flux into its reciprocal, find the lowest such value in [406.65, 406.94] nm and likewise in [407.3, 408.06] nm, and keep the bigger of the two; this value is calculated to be 0.89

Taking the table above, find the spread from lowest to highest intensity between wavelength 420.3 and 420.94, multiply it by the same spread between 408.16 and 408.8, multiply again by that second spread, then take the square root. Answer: 0.018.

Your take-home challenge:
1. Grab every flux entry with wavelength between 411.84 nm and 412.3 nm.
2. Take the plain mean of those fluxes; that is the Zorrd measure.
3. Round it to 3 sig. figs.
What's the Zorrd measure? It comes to 1.18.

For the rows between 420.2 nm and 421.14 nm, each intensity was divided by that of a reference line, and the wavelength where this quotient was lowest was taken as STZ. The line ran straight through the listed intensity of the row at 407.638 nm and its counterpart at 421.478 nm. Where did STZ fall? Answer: 420.218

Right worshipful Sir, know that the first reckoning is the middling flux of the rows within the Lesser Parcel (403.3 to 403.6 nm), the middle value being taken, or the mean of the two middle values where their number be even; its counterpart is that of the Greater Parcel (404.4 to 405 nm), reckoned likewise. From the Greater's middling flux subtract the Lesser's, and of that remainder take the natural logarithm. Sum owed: -2.9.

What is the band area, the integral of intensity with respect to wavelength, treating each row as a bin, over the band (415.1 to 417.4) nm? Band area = 2.49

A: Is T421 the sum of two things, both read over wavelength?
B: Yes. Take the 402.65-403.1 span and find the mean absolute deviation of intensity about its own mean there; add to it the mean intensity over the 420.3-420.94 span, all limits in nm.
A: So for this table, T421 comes 1.22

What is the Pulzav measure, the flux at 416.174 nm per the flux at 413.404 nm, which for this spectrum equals 0.94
